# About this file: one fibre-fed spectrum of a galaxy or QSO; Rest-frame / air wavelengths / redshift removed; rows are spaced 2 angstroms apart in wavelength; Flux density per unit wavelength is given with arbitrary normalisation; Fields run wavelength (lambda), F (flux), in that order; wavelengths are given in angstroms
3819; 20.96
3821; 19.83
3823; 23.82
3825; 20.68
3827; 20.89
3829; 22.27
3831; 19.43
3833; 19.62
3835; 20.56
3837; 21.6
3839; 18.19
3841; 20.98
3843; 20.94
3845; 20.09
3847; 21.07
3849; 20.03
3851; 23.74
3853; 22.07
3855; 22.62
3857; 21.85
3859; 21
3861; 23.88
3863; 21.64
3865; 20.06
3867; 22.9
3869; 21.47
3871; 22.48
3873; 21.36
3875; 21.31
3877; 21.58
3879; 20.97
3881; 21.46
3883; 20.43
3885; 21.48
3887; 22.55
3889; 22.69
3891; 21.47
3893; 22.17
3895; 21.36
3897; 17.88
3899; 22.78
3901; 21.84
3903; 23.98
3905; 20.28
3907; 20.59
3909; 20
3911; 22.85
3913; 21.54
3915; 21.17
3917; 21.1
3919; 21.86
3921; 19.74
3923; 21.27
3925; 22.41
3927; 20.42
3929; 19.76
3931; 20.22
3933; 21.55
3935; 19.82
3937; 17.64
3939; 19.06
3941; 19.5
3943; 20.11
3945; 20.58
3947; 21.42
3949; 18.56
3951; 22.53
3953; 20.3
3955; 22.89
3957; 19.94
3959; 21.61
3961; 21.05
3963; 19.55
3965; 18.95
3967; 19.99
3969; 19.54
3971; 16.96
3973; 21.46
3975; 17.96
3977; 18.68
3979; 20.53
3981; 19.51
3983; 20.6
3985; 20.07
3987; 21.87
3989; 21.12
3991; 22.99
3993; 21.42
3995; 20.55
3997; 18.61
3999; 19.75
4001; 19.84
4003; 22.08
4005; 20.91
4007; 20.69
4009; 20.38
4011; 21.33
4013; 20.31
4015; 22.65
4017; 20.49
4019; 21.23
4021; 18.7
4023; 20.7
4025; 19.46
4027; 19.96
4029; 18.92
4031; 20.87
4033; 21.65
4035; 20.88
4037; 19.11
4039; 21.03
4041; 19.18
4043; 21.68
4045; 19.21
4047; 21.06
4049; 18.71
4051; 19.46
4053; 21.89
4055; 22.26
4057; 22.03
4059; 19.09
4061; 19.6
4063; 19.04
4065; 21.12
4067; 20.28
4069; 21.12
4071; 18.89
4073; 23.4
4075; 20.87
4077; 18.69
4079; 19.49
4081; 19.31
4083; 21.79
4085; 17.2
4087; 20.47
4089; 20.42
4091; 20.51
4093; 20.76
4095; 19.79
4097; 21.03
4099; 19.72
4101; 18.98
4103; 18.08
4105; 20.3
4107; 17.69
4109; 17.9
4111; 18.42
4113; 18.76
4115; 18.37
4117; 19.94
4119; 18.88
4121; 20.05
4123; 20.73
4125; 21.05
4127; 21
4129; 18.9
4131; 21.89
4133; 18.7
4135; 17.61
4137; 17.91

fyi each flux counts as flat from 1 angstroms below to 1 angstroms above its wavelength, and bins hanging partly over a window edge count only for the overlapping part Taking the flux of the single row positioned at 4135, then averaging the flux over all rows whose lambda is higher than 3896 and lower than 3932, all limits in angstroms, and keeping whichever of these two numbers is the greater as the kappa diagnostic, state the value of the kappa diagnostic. 21.1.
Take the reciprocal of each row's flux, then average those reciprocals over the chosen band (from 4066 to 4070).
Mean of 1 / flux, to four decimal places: 0.0483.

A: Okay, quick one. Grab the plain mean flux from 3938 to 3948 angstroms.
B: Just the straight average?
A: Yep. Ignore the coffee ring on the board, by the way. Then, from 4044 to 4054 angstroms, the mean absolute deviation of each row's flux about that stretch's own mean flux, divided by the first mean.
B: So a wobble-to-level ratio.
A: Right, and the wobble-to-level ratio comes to 0.056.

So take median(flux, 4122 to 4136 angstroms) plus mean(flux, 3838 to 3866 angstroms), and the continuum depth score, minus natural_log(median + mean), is -3.74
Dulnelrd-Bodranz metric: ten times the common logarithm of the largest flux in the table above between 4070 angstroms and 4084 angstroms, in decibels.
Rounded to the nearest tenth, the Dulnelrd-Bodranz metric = 13.7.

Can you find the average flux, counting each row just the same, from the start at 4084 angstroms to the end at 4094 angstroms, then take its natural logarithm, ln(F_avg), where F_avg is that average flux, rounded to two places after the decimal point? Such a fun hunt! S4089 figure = 2.99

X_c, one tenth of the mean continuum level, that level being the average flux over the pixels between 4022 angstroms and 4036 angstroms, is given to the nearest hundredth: 2.03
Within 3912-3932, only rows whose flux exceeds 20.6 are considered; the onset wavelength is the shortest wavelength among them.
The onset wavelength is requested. 3913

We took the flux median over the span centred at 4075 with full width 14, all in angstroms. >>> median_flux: 19.5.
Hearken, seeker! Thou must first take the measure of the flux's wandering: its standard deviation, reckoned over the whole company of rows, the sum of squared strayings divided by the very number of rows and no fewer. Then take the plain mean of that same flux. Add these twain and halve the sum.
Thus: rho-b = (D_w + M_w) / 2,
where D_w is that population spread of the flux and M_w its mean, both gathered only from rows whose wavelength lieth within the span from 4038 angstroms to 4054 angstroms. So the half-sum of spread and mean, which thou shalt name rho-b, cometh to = 10.7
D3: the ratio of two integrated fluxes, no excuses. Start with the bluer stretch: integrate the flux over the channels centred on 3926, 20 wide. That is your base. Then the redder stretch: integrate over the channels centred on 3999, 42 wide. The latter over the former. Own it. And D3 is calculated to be 2.1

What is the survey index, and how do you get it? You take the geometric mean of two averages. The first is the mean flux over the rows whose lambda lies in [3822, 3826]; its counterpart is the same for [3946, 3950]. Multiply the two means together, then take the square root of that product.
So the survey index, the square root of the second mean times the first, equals 21.1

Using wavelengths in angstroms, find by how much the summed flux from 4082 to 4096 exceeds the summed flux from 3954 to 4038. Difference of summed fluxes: -715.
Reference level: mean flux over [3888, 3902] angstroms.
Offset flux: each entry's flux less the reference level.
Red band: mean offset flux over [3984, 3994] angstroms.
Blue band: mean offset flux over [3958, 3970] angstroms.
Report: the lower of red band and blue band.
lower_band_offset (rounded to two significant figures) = -1.3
